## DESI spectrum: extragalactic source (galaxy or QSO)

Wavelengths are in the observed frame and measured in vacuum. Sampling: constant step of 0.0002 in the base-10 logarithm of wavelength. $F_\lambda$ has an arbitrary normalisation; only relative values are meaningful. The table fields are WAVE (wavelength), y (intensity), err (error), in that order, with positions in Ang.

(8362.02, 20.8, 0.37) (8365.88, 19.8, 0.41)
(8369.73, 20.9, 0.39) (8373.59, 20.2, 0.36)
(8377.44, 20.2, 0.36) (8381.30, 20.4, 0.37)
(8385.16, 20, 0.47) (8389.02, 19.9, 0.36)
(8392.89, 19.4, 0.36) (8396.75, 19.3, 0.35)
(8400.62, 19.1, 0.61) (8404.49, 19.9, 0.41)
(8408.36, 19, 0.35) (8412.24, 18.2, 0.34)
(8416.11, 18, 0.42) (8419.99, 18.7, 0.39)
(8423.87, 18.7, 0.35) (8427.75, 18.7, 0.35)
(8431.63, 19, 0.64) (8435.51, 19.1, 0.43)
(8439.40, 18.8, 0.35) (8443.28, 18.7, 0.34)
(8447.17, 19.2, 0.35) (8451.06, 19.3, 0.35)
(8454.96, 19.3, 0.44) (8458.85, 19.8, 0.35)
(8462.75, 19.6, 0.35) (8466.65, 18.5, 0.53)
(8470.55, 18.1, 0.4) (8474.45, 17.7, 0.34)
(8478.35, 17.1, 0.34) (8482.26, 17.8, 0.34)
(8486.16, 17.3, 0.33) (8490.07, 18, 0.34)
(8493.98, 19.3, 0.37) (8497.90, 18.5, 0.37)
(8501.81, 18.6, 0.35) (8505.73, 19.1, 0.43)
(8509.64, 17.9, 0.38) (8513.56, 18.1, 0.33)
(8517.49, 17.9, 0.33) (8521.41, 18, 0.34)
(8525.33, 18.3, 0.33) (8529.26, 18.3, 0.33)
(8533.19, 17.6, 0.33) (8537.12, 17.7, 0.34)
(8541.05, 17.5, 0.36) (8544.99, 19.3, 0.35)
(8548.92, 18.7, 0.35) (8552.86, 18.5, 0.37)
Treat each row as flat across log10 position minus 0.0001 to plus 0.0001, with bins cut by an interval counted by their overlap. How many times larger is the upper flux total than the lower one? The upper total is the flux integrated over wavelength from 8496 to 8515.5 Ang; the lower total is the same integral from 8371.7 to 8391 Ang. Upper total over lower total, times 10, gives 9.3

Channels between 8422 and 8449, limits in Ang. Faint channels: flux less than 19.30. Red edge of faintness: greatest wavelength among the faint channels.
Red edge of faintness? 8447.17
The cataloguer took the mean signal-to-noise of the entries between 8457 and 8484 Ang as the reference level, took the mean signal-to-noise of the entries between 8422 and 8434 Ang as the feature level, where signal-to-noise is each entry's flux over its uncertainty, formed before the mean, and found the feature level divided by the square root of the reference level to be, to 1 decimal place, 6.5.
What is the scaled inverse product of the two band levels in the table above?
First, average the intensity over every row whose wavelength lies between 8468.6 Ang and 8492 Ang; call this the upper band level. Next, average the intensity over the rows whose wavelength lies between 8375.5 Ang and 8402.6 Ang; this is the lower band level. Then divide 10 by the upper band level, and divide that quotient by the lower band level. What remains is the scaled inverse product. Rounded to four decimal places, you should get 0.0286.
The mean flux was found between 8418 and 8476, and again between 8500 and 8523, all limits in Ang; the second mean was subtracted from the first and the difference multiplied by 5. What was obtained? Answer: 3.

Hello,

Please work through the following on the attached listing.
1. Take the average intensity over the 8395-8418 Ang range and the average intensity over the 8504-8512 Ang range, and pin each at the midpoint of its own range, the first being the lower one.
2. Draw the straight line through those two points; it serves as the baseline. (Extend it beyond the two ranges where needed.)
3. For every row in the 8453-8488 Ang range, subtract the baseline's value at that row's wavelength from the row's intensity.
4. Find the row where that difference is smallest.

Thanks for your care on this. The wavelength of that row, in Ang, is 8478.35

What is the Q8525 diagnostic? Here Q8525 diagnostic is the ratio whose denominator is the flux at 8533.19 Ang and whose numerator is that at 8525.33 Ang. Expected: 1.04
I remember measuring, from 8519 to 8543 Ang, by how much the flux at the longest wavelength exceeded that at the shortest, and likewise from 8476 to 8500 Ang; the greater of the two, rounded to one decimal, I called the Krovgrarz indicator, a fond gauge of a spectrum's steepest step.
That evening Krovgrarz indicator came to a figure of 1.4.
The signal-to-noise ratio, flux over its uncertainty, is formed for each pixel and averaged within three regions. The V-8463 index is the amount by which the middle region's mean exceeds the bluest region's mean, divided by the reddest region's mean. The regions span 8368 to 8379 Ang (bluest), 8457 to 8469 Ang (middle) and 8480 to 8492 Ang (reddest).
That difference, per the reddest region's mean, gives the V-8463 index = -0.12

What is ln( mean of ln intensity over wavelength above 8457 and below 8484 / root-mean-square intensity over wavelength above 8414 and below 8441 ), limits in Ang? -1.86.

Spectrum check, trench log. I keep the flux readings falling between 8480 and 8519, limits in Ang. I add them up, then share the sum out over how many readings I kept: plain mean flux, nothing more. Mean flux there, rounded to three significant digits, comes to 18.2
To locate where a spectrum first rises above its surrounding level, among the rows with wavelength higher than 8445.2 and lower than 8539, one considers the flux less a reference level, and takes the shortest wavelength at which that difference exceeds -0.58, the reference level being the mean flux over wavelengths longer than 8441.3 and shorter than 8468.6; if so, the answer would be 8447.17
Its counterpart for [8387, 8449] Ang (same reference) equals 8389.02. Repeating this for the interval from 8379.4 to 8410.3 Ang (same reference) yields 8381.30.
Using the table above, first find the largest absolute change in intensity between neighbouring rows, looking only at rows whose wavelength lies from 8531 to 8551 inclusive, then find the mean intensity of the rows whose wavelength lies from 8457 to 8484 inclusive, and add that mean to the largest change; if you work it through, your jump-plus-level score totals 20.2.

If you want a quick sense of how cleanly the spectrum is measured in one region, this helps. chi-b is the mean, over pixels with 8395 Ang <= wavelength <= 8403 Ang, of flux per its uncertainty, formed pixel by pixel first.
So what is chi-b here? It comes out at 43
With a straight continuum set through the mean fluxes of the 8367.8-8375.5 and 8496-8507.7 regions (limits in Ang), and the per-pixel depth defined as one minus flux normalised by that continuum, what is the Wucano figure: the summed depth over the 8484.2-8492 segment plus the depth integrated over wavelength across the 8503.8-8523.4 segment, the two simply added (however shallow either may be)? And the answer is 0.5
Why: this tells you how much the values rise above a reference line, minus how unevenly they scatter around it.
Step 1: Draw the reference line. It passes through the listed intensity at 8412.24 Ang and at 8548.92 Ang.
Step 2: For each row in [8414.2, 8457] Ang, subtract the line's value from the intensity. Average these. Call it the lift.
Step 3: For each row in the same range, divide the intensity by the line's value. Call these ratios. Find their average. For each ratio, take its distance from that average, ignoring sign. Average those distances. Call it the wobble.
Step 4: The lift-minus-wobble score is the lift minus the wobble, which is 0.6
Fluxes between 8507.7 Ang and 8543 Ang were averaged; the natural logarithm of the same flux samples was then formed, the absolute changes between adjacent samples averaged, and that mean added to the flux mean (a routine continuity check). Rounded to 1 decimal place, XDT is 17.9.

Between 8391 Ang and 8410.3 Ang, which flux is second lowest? 19.1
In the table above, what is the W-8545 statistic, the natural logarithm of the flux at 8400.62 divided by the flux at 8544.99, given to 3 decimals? -0.010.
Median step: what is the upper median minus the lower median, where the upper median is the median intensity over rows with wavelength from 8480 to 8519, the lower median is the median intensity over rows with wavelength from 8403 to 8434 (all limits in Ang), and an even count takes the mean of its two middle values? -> -0.65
